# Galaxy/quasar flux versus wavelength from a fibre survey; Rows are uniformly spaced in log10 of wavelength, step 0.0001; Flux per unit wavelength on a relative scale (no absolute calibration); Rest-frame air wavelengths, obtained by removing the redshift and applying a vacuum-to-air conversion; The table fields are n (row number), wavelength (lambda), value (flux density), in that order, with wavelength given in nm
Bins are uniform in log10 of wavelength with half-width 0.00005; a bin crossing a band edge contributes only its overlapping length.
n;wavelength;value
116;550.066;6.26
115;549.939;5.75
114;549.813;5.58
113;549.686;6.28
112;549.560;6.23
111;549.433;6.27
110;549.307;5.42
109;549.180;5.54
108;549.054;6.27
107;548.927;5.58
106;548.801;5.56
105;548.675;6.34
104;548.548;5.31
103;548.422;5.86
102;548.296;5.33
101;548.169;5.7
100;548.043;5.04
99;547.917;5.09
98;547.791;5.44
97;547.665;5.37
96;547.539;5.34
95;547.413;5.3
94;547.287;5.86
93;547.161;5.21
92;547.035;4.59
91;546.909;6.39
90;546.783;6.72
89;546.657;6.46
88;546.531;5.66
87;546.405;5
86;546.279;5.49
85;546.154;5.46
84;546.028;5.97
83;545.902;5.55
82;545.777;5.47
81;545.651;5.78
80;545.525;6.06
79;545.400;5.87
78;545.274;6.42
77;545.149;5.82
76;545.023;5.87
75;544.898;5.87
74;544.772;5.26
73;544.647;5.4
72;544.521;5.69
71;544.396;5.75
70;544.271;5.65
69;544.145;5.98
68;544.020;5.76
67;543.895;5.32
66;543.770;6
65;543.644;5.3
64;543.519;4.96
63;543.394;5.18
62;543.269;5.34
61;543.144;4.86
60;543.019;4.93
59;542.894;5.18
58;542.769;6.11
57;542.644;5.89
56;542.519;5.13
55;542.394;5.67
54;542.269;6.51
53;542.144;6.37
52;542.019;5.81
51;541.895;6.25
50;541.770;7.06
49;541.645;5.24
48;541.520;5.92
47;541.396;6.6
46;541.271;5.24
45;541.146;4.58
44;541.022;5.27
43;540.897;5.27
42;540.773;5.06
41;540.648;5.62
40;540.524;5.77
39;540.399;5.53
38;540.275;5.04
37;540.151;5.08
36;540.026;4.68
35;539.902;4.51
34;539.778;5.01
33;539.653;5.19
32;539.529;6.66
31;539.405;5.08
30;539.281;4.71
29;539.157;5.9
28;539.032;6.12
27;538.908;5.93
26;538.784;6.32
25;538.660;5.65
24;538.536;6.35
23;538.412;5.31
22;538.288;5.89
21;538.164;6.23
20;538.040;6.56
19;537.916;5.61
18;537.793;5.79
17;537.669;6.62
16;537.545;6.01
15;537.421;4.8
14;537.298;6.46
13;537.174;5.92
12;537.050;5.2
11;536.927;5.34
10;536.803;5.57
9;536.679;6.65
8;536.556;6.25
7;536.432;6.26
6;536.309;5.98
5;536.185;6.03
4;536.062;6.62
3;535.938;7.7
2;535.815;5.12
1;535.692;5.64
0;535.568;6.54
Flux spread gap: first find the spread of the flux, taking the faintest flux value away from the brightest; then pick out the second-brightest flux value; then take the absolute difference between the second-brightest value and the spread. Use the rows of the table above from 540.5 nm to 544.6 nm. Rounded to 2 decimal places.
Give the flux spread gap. 4.12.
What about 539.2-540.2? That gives 3.04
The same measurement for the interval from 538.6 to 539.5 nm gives 4.51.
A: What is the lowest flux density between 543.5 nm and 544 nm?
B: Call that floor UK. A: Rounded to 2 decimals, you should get 4.96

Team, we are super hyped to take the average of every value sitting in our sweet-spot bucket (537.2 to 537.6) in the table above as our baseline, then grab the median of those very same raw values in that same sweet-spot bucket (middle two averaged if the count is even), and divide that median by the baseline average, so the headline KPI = 1.04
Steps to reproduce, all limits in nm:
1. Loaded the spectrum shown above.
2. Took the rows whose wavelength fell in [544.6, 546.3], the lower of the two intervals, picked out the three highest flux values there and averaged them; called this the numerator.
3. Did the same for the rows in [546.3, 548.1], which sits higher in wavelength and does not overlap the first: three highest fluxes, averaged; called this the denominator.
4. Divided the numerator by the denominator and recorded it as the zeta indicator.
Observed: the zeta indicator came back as 0.94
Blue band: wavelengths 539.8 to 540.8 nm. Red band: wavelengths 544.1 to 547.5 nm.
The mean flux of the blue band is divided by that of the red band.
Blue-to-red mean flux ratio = 0.90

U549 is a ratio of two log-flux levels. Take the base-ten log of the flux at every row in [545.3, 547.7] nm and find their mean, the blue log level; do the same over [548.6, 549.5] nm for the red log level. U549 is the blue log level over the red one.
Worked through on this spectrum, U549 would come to 0.98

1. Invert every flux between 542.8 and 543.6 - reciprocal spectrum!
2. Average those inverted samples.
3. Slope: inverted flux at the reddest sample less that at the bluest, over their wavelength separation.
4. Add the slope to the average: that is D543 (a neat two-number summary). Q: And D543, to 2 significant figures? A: 0.21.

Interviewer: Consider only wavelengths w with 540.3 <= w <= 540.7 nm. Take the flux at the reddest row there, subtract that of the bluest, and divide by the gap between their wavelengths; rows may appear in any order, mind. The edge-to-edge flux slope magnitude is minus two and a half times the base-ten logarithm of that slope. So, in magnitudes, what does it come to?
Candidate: 1.1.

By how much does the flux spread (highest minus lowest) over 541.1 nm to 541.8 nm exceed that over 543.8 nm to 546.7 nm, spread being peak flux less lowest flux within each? 1.0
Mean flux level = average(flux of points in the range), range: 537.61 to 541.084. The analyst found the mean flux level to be 5.60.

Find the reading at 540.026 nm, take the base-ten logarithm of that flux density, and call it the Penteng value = 0.67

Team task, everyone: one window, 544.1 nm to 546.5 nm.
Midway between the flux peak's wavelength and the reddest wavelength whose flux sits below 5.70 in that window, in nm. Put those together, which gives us 545.84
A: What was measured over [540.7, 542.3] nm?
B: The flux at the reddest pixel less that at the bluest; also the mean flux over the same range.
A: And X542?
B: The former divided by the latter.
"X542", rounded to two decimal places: 0.25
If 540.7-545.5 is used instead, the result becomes 0.14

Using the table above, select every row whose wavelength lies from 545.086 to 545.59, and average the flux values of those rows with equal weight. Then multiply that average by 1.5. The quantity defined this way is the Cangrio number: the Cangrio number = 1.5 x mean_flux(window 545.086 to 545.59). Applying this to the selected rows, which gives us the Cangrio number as 9.06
